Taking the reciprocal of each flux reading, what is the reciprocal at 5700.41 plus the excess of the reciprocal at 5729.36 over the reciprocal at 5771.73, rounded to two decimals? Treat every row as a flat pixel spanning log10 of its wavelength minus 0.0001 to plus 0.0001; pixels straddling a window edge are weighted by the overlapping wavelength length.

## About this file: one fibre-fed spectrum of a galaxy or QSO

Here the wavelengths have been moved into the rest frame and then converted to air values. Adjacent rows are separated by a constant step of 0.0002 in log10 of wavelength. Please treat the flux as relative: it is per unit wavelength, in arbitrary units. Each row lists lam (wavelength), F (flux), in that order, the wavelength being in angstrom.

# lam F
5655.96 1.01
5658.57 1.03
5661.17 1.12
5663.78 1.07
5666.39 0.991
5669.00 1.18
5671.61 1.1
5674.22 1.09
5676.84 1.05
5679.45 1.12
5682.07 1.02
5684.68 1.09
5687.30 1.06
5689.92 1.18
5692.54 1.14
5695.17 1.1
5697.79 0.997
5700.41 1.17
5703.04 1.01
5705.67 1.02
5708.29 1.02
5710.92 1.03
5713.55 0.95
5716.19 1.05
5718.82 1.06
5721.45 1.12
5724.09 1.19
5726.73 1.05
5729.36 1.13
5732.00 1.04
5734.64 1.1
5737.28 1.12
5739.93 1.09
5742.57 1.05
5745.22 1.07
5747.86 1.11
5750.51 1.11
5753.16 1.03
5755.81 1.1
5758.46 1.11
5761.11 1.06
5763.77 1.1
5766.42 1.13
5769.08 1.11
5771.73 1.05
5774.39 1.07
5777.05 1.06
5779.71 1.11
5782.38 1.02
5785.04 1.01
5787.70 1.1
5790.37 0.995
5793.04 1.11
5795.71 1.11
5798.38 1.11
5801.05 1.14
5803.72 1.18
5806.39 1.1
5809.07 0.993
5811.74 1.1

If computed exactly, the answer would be 0.79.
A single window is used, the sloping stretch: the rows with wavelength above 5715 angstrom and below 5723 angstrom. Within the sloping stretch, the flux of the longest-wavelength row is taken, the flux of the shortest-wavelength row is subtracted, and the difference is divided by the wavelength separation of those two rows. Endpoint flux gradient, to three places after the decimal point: 0.013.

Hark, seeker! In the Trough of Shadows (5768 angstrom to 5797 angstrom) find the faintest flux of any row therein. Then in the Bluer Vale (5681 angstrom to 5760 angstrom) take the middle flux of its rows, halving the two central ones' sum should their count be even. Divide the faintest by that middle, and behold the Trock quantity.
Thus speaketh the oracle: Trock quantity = 0.921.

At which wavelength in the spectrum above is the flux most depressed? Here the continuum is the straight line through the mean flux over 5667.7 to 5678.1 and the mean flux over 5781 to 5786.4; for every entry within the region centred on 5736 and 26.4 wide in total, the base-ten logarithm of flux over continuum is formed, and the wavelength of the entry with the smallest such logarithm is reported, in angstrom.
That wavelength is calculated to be 5732.00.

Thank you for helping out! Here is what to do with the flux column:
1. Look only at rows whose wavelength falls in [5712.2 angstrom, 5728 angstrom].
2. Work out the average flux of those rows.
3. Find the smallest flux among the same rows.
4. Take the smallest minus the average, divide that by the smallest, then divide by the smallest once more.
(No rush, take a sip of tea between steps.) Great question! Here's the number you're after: -0.13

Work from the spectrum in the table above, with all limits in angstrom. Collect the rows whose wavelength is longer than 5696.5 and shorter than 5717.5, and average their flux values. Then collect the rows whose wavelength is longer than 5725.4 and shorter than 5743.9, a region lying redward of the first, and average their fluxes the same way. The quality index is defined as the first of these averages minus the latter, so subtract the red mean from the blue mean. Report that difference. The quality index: -0.052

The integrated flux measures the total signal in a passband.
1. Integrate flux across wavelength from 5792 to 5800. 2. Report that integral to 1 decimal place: 8.9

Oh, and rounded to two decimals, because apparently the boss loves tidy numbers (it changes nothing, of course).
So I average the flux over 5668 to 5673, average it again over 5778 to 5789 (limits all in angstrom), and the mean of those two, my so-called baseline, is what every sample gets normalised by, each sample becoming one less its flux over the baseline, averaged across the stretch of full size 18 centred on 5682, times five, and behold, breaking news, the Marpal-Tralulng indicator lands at 0.06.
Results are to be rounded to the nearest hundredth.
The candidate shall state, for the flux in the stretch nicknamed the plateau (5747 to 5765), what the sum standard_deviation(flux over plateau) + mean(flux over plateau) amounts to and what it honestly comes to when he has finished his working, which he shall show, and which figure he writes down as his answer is 1.12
